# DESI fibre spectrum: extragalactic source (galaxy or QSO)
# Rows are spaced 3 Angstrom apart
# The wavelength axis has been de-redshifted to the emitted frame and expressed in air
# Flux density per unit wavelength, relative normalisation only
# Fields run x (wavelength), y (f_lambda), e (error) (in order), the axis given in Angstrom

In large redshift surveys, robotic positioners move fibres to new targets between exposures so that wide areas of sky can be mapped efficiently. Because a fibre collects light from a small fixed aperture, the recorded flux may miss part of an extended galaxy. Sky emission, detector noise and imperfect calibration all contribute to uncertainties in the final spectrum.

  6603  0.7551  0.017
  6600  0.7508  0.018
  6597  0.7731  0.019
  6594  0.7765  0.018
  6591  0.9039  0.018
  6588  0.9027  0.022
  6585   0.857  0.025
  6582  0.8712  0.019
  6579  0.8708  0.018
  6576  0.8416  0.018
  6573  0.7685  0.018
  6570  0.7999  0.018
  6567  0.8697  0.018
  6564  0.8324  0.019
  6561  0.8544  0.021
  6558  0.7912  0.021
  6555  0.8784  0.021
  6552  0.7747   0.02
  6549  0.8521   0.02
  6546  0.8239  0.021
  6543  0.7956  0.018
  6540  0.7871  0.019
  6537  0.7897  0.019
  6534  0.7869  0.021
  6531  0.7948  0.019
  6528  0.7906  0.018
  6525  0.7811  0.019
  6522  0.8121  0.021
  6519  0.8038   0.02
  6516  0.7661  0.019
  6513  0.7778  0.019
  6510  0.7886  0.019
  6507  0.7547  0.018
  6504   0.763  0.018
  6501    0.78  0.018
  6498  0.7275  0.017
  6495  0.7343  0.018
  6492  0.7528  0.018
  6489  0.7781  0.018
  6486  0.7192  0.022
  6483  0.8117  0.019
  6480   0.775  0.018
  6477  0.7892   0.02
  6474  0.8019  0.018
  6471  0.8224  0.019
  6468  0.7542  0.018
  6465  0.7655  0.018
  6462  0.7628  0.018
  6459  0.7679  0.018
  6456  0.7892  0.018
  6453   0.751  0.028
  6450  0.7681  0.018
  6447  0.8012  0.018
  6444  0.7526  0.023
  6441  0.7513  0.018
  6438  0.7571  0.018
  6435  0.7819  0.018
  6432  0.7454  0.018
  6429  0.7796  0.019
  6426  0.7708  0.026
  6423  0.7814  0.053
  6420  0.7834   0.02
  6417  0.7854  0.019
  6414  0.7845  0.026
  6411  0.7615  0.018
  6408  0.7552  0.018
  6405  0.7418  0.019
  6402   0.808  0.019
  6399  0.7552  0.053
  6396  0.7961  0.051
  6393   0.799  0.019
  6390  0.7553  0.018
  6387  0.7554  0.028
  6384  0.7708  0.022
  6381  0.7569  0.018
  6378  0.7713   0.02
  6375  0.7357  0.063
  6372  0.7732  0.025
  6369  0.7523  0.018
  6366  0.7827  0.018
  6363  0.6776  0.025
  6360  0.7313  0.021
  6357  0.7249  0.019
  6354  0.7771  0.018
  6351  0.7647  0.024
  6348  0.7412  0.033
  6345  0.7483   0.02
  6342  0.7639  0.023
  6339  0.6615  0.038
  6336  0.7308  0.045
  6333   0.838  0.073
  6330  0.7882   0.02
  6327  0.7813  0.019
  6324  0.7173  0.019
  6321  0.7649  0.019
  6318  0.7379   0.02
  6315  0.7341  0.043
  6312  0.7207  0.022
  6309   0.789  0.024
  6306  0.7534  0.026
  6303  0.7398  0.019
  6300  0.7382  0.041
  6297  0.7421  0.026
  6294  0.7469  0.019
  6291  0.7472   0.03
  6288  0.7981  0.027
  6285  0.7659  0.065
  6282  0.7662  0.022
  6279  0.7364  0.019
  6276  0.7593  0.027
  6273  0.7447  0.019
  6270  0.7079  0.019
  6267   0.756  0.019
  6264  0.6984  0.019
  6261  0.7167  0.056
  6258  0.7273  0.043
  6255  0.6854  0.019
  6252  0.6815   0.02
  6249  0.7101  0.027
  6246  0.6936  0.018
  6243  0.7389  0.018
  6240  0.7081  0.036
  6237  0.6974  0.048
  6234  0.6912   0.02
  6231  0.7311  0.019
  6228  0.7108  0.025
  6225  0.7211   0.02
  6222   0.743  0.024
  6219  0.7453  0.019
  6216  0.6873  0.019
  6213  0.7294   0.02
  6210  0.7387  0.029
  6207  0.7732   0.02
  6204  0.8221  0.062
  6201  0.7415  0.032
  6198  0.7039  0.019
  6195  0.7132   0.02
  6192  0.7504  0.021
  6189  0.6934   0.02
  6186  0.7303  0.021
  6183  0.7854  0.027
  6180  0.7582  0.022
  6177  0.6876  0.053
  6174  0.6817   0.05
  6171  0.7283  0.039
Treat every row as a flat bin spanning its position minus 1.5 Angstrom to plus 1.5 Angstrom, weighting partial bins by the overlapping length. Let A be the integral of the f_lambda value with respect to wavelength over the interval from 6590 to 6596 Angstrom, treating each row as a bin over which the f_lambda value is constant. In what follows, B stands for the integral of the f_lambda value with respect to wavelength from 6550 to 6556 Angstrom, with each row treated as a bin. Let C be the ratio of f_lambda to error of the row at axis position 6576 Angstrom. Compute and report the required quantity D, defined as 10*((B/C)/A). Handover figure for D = 0.213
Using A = 4.98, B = 4.95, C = 47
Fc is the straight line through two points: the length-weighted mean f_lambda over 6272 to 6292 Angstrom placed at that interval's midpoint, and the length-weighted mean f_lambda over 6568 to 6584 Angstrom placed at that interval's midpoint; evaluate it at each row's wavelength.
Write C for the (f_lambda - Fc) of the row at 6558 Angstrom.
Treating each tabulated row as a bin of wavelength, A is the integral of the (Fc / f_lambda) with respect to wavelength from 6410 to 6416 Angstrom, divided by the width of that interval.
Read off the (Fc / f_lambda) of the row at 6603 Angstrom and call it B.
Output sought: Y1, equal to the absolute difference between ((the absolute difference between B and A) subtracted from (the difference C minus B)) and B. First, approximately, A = 1.02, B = 1.11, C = -0.037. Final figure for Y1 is 2.35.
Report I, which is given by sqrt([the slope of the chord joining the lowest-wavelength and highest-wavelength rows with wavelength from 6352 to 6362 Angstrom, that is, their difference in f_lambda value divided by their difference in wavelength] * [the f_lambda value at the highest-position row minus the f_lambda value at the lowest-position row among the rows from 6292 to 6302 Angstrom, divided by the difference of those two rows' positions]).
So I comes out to 0.003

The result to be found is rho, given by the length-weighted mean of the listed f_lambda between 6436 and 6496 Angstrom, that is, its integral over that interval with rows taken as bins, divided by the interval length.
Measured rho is 0.77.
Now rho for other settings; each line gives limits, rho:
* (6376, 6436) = 0.77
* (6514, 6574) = 0.81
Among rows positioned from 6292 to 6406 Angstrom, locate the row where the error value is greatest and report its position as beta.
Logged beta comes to 6333 Angstrom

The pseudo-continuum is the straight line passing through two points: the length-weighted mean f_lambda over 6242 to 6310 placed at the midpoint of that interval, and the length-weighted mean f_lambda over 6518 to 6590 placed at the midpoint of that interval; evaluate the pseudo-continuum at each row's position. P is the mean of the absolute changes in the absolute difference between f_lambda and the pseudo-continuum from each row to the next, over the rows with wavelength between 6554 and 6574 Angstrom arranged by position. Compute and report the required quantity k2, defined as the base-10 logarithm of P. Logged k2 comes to -1.66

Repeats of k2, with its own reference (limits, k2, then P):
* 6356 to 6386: -1.63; 0.023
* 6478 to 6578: -1.66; 0.022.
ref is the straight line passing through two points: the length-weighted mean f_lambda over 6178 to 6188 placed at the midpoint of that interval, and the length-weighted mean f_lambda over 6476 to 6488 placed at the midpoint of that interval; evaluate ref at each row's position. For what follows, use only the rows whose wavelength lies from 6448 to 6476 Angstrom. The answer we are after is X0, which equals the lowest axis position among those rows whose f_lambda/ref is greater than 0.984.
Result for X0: 6450 Angstrom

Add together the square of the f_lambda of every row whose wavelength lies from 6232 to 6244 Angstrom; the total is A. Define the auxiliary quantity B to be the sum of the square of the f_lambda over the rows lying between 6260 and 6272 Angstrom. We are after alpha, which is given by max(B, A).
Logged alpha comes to 2.07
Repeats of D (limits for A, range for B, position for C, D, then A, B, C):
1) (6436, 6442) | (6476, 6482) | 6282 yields 0.297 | 4.54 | 4.70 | 35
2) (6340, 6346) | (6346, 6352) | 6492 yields 0.240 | 4.49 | 4.51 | 42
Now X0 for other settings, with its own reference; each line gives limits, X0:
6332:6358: 6333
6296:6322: 6306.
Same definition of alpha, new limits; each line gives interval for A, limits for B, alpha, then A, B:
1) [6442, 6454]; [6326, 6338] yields 2.47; 2.36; 2.5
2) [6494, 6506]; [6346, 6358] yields 2.26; 2.26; 2.3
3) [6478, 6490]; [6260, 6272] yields 2.38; 2.38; 2.1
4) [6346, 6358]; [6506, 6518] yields 2.38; 2.26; 2.4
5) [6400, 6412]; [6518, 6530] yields 2.54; 2.35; 2.5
